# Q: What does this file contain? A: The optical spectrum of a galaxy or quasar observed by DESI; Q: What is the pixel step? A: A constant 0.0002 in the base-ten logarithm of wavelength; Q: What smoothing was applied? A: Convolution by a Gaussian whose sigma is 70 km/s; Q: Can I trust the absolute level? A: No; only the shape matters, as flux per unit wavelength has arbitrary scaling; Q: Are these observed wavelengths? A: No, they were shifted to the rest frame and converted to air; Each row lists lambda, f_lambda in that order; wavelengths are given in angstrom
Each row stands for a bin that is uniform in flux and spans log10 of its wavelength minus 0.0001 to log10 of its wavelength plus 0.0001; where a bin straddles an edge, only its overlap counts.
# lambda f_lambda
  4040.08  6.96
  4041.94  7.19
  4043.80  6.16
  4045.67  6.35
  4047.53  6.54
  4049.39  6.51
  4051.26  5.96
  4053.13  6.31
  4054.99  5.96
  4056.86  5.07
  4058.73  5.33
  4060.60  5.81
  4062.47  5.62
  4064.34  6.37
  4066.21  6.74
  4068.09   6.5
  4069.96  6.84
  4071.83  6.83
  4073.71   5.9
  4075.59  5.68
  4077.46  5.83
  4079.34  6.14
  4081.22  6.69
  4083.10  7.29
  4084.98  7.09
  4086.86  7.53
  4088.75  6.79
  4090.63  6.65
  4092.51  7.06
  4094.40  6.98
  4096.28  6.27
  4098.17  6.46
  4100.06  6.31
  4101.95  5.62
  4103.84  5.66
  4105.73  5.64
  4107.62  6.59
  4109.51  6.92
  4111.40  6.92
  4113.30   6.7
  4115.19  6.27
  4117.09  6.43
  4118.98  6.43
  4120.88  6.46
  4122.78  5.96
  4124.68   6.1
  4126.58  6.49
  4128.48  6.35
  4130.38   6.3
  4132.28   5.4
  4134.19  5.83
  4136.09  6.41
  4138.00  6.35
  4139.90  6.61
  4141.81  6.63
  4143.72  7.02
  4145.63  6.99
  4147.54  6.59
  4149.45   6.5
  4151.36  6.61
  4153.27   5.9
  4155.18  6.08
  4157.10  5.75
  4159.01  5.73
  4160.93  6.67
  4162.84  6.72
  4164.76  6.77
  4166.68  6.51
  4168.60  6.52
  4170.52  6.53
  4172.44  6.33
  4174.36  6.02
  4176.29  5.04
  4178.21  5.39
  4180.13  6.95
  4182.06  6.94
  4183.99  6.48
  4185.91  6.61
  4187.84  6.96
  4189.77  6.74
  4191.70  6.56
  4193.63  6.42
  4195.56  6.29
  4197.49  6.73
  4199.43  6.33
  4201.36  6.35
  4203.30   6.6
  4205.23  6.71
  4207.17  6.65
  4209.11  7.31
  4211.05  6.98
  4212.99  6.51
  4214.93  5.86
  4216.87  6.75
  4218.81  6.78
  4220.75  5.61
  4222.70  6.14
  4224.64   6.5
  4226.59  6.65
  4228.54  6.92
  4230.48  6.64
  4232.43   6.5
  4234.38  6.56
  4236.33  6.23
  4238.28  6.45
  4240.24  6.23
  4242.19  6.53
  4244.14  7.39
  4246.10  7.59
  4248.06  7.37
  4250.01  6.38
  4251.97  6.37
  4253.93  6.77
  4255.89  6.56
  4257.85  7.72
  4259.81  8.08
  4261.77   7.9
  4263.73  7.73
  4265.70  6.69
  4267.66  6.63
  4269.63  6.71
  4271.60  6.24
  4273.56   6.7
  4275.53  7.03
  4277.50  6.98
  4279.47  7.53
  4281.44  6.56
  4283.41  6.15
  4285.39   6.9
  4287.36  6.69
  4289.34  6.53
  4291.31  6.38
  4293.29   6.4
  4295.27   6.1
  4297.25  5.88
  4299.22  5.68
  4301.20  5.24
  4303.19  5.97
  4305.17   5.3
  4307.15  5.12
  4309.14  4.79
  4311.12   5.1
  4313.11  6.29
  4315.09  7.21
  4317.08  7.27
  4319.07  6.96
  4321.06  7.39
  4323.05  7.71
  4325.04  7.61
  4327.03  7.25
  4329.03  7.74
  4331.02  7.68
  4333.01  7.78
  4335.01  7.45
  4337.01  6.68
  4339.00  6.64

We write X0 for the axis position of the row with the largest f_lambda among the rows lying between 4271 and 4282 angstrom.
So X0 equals 4279.47 angstrom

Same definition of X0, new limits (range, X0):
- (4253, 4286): 4259.81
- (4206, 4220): 4209.11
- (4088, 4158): 4092.51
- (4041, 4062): 4041.94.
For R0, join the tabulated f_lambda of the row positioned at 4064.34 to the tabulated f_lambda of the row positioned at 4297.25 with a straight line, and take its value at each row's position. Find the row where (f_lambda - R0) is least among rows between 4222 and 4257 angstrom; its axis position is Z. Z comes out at 4222.70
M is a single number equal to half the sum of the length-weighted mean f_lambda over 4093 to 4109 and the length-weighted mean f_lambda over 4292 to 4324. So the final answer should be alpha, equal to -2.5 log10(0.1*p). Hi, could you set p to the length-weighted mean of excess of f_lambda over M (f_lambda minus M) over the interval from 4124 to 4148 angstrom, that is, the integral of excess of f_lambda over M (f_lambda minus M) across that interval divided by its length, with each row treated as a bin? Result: 4.3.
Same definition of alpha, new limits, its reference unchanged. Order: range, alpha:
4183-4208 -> 3.6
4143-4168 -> 4.0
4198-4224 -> 3.7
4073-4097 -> 3.4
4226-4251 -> 3.2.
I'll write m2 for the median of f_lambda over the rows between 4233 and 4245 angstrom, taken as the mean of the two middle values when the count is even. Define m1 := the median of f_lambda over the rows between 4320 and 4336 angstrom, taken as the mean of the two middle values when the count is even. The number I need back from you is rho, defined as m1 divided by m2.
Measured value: 1.18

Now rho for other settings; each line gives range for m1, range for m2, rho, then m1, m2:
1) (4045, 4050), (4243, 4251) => 0.88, 6.5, 7.4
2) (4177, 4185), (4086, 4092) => 0.99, 6.7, 6.8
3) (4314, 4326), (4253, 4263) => 0.95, 7.3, 7.7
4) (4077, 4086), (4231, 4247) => 1.03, 6.7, 6.5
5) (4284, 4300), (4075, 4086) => 1.00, 6.4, 6.4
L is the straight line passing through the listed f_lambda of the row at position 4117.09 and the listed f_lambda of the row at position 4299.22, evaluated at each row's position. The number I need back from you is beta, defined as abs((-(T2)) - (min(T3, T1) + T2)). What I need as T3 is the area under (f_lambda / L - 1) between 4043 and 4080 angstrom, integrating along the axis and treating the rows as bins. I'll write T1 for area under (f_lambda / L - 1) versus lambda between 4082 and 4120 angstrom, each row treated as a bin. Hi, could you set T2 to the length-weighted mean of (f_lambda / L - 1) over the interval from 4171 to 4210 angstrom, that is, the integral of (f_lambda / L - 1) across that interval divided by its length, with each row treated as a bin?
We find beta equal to 3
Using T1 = 0.5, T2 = 0.056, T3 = -3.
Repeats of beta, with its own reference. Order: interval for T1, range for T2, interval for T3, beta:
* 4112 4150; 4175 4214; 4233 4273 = 0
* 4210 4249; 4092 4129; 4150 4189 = 1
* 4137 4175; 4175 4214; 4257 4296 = 1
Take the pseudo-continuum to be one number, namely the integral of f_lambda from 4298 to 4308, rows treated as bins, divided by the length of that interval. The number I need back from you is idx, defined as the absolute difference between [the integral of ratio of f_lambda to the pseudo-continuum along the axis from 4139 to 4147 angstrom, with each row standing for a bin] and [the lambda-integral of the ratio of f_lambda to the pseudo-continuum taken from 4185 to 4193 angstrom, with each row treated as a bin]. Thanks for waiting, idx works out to 0.1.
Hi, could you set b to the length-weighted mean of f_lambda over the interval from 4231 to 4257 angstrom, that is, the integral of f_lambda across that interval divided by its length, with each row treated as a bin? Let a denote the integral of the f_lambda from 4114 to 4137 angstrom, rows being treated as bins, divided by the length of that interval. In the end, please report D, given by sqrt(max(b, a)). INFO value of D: 2.59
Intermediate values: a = 6.21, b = 6.69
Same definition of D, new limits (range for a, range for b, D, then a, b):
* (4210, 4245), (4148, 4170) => 2.55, 6.51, 6.35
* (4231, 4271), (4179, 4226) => 2.63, 6.91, 6.57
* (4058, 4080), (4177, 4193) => 2.56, 6.14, 6.55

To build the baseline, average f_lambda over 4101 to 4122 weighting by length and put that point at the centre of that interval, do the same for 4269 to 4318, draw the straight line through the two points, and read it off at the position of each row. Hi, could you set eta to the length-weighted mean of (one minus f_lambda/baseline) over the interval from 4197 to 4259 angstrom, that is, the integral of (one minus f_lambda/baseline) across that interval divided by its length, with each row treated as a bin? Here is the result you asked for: -0.06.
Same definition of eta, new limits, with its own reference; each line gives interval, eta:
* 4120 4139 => 0.02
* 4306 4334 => -0.09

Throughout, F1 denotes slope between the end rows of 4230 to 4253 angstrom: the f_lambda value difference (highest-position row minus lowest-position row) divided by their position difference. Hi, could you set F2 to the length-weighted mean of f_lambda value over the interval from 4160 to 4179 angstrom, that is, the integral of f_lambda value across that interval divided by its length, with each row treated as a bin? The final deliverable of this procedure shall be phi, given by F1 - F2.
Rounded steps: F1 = -0.013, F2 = 6.26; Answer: -6.3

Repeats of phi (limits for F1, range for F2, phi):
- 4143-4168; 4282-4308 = -6.1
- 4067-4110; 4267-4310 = -6.2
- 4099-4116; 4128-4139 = -6.1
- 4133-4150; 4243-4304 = -6.7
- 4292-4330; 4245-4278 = -7.0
